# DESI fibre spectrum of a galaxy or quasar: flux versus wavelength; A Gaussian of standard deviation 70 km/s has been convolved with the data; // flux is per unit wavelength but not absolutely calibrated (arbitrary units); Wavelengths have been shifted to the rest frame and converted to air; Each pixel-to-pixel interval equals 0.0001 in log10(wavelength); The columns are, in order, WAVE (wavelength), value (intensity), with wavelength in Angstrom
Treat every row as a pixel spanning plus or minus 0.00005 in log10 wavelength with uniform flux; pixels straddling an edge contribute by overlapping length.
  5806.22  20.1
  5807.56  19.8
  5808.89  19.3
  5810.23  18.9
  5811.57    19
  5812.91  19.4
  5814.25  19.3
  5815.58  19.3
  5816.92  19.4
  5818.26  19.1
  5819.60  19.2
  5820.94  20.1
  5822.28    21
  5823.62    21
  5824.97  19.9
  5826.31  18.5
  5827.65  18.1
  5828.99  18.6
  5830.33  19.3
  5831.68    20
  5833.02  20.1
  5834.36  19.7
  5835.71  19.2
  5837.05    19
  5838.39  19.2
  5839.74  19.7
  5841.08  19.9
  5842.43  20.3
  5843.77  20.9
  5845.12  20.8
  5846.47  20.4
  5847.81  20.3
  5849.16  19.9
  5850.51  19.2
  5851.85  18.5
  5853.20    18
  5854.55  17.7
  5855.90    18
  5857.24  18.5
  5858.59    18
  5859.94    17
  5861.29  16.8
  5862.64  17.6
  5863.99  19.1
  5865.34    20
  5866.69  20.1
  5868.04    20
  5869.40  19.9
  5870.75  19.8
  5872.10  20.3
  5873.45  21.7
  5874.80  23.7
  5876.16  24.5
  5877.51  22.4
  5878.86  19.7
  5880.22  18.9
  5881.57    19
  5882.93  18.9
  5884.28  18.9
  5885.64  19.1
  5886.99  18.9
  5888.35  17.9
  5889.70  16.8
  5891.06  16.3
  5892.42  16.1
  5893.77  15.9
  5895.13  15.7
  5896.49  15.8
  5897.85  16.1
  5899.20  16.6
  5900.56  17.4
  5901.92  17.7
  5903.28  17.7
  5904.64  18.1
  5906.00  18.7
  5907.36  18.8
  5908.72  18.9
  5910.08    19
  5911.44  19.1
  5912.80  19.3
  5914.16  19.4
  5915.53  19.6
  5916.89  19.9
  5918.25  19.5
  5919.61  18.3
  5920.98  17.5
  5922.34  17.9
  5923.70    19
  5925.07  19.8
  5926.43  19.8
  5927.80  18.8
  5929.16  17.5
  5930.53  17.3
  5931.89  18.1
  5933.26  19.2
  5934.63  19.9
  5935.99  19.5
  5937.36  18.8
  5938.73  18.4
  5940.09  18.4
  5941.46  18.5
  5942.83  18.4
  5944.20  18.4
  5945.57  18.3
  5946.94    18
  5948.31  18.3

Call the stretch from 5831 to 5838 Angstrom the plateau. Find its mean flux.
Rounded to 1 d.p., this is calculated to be 19.6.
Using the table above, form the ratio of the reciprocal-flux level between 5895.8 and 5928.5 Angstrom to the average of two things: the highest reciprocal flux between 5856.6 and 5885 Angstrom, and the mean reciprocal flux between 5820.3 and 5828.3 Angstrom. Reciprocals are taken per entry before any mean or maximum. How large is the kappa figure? 0.99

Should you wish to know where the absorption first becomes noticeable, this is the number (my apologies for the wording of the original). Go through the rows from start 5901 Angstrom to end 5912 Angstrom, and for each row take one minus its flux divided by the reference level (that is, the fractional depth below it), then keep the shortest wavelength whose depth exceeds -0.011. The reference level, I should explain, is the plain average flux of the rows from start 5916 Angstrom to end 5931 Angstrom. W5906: 5901.92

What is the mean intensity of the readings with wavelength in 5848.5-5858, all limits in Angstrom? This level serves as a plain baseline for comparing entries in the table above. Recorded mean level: 18.5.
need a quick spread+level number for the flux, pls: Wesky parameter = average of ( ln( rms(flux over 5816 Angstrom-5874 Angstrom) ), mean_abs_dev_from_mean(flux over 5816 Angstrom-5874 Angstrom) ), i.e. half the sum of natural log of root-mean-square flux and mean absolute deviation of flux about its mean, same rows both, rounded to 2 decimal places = 1.93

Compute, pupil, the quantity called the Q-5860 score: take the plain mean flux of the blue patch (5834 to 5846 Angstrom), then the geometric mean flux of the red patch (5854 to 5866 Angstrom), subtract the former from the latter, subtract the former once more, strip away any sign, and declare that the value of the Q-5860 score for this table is 21.7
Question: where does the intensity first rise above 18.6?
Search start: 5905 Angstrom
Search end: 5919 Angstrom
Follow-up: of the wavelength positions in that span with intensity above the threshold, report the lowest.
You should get 5906.00 Angstrom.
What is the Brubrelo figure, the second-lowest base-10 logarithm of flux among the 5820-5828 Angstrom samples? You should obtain 1.267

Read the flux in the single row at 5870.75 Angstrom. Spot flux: 19.8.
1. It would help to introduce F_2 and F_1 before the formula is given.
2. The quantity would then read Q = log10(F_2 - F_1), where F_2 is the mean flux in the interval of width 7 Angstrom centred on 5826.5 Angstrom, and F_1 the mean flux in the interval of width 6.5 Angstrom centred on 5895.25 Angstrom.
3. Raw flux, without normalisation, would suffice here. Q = 0.5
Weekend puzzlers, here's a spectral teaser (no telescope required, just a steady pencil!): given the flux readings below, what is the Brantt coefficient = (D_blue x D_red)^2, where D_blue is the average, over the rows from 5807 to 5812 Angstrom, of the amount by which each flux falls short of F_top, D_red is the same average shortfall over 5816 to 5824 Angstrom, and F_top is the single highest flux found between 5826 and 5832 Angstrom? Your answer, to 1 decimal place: 0.0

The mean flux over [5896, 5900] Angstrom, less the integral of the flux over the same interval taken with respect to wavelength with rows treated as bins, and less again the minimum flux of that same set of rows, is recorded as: -65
